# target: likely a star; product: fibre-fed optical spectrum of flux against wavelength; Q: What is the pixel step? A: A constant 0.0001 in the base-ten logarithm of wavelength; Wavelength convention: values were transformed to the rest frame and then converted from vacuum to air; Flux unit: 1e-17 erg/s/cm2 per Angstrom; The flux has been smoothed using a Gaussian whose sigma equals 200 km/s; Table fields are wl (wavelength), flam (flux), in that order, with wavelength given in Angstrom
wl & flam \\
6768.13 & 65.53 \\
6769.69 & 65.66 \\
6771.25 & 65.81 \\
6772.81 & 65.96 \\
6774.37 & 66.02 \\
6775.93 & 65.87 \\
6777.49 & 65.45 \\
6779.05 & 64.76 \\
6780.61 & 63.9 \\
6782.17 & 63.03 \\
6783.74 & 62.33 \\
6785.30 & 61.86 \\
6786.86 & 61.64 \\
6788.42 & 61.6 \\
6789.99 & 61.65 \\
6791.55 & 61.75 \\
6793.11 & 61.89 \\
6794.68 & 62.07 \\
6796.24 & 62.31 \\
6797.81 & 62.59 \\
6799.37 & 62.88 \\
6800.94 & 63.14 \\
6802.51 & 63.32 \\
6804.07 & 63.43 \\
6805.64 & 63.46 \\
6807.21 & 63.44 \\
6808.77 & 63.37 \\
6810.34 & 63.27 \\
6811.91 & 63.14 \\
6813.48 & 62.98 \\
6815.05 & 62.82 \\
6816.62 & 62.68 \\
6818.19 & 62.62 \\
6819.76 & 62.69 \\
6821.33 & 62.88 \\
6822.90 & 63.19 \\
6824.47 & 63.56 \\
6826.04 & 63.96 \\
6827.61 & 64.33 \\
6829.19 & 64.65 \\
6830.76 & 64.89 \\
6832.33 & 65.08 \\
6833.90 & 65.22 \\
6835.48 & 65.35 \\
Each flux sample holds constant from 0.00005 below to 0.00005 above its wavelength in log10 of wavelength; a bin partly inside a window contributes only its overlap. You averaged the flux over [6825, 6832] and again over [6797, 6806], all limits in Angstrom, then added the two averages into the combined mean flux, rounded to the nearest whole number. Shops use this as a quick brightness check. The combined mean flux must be 128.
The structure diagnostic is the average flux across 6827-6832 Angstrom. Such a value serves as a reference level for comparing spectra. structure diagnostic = 64.6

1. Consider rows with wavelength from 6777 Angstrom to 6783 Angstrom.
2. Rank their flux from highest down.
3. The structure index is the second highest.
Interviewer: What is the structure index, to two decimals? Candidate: 64.76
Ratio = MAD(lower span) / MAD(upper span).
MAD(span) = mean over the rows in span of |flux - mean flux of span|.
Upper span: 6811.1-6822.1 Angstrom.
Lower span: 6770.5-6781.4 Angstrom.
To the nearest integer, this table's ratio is 4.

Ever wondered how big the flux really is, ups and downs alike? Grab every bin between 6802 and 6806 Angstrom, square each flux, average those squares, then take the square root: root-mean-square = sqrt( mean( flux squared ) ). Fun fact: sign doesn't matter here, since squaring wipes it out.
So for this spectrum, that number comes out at 63.4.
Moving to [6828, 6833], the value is 64.9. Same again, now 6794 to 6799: 62.3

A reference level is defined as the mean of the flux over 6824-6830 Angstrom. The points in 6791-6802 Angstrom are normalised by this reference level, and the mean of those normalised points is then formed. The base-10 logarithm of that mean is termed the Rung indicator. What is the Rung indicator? -0.012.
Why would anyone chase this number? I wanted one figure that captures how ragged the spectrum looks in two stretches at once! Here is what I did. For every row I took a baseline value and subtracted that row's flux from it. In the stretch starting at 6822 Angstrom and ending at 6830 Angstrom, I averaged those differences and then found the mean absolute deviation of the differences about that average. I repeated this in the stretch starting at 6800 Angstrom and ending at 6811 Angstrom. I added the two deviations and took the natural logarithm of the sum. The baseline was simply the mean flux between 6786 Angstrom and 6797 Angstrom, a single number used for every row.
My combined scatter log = -0.6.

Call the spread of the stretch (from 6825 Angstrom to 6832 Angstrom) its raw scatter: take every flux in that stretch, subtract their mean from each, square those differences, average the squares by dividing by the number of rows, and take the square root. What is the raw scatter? 0.35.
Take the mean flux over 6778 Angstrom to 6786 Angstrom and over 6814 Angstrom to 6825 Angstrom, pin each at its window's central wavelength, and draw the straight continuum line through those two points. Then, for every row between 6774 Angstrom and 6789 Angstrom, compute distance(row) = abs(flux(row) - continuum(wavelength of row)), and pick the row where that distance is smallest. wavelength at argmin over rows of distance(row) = 6782.17 Angstrom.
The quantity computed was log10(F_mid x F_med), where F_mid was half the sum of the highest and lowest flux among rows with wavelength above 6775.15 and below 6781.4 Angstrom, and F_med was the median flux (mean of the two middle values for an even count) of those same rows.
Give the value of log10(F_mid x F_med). 3.63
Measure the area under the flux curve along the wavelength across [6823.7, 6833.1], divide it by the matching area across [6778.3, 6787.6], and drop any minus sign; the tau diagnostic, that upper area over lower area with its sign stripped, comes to 1.03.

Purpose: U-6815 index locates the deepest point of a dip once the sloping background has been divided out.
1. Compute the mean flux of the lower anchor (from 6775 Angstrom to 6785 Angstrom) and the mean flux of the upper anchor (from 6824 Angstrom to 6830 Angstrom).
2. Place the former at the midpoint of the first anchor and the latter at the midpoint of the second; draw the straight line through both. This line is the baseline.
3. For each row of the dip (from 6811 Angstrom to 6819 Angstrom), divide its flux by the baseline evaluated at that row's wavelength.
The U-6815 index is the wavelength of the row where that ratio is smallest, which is 6818.19 Angstrom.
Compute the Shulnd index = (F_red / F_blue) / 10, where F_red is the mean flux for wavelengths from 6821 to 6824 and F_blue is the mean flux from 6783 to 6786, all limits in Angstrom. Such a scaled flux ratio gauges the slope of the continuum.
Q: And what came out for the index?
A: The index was 0.102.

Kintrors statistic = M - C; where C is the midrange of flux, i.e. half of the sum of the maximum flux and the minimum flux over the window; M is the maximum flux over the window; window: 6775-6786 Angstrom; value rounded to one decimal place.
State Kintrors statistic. 2.0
